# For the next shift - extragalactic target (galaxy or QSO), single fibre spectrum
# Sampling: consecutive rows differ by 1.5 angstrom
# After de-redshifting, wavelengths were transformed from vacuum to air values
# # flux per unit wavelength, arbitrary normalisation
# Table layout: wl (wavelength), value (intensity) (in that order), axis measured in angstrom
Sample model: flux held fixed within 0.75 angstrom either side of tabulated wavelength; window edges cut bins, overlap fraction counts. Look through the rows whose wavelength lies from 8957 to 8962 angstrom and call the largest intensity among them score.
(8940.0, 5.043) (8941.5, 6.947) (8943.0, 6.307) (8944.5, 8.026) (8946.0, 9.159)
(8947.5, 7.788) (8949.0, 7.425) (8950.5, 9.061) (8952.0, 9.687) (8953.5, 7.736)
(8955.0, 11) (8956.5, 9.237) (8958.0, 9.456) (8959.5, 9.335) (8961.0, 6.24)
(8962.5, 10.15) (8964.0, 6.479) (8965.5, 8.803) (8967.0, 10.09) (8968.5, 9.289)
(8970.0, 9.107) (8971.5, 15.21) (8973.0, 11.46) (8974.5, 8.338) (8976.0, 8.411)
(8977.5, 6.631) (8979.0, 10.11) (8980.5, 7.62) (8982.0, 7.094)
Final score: 9.456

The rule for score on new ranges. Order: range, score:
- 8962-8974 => 15.21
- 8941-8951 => 9.159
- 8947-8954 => 9.687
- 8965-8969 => 10.09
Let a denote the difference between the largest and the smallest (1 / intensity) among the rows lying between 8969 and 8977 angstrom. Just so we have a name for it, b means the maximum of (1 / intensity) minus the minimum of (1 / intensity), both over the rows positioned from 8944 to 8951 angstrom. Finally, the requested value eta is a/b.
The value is 2.1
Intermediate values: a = 0.054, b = 0.025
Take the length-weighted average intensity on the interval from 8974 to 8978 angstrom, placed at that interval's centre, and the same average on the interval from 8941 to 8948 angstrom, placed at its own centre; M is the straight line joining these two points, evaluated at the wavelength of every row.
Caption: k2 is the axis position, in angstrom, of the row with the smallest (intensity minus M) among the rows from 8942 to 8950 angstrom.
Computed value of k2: 8943.0 angstrom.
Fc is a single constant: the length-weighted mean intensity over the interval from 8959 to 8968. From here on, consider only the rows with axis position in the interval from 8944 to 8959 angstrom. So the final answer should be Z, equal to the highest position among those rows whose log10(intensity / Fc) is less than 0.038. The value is 8956.5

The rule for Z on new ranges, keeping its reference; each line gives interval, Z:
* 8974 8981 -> 8980.5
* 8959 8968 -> 8965.5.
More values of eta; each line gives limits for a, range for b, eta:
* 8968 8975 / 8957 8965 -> 0.9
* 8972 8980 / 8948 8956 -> 1.5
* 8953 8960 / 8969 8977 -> 0.7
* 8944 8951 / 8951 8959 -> 0.7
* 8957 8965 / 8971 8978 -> 0.7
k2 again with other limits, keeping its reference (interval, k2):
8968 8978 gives 8977.5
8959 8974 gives 8961.0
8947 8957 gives 8949.0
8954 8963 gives 8961.0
